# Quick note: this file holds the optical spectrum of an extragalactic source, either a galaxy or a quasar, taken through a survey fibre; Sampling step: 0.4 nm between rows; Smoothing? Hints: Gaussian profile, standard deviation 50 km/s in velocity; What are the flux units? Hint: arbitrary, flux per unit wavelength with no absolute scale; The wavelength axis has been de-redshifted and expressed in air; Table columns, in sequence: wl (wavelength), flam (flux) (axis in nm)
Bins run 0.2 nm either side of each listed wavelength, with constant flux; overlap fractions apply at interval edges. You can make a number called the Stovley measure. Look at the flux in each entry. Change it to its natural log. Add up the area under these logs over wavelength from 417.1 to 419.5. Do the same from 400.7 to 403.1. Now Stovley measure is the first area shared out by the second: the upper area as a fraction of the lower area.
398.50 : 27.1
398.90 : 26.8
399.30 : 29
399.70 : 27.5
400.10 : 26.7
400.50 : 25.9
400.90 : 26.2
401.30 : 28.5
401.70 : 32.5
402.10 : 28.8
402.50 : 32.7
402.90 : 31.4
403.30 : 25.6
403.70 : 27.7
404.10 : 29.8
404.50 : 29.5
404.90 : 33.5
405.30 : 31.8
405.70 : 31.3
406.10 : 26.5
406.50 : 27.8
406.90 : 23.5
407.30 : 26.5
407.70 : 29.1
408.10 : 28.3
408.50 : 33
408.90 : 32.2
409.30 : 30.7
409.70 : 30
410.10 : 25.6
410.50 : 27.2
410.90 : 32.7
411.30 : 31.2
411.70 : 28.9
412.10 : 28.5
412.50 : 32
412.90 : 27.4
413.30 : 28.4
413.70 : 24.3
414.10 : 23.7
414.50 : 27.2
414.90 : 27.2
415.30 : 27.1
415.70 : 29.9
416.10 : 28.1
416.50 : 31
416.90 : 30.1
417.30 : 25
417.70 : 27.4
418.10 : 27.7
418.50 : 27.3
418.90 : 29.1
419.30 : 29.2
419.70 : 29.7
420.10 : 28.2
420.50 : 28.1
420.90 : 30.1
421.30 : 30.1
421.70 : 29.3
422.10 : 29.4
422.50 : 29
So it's 0.98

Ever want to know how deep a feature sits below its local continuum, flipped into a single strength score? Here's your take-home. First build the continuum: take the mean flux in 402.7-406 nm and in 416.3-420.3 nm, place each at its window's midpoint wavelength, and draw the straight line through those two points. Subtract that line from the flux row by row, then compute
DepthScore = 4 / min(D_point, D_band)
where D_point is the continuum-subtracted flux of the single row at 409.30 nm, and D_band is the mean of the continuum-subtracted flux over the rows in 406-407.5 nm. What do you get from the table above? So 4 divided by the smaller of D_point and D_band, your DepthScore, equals -1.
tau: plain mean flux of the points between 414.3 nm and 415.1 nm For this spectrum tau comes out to 27.2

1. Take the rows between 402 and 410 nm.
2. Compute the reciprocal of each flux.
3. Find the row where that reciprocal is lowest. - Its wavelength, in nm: 404.90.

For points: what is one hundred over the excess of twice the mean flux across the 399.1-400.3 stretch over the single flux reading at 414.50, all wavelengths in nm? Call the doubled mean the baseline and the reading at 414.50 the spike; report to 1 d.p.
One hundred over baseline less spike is 3.5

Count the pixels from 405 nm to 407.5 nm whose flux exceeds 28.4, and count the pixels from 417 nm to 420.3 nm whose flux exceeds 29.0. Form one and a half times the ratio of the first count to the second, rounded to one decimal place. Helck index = 1.0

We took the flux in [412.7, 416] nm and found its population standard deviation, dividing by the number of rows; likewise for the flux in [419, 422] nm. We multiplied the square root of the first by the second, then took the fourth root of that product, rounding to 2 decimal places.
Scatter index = 1.01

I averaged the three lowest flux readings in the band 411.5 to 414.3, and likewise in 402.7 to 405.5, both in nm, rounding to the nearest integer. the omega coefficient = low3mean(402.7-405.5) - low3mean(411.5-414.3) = 2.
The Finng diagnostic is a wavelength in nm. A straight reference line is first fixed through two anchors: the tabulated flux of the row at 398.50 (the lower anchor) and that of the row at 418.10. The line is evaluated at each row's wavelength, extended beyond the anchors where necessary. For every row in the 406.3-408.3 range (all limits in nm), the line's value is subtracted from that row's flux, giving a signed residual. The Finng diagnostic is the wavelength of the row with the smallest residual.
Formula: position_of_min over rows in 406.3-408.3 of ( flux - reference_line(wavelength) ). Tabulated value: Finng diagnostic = 406.90 nm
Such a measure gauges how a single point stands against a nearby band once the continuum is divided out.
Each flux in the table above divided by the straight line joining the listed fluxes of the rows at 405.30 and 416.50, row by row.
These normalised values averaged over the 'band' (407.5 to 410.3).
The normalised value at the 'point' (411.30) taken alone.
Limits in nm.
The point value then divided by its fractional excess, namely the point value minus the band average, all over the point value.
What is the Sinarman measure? 20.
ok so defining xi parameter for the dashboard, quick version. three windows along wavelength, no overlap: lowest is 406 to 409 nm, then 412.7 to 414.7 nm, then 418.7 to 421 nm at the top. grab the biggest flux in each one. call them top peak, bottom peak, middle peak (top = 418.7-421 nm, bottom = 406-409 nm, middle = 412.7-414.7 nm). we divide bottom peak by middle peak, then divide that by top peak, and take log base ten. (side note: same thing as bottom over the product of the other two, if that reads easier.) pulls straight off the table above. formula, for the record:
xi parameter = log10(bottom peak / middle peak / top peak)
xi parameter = -1.41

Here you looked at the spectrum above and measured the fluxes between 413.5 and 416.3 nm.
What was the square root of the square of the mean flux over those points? 26.8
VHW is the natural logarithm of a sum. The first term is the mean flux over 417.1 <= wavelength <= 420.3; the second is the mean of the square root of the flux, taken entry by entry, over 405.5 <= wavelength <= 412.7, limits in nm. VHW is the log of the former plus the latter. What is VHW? 3.51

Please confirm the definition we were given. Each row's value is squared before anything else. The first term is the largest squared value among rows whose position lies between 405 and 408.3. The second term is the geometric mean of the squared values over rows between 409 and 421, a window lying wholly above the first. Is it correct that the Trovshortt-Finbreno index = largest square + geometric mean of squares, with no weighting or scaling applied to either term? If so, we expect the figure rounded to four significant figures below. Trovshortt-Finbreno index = 1815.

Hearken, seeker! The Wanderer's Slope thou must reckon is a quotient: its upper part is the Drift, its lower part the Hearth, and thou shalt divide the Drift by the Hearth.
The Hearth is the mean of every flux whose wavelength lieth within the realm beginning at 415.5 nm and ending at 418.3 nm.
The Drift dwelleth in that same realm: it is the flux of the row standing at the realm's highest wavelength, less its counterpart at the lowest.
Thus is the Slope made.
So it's -0.08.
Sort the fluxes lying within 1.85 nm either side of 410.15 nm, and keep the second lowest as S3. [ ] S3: 27.2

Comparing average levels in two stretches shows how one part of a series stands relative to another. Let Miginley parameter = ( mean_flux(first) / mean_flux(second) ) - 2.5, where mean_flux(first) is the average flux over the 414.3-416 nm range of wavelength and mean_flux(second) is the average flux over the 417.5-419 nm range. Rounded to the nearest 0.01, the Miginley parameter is -1.50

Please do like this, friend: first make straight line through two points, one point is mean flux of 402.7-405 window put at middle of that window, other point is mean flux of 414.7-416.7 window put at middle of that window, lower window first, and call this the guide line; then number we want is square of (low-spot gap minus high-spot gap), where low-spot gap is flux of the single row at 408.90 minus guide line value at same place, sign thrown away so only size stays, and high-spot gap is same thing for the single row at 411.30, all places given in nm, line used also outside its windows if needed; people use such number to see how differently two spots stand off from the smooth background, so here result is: 0.7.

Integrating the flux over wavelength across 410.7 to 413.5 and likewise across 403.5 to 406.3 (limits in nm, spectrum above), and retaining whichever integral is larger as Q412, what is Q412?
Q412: 84.0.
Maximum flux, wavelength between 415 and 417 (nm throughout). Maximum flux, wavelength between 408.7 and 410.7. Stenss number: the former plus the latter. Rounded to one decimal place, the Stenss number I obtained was 63.2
